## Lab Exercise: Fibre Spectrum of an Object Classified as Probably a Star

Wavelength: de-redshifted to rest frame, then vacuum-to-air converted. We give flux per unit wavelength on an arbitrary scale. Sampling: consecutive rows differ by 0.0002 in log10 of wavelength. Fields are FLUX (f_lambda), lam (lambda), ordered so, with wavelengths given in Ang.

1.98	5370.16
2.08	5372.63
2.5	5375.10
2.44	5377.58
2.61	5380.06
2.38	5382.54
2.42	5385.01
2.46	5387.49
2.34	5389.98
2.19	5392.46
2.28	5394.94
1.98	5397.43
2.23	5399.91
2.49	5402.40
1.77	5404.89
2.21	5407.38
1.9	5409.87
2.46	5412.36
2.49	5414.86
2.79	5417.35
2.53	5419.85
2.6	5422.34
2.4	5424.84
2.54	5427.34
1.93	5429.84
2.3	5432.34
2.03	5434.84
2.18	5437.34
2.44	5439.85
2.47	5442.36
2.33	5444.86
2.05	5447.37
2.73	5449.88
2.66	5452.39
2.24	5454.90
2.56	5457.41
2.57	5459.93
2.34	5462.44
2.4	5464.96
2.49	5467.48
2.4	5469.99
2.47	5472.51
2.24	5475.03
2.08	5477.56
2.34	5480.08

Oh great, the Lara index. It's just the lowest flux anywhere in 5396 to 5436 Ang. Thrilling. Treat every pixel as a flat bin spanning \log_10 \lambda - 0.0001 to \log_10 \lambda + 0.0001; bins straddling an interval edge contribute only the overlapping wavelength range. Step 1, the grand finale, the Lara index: 1.77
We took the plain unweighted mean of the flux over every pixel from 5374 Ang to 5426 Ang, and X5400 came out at 2.36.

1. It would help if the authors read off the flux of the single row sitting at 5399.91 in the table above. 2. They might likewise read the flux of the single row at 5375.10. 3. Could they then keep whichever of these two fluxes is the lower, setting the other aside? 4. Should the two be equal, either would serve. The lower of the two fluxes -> 2.23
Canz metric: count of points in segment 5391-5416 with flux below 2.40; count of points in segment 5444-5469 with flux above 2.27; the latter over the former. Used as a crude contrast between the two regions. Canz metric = 1.14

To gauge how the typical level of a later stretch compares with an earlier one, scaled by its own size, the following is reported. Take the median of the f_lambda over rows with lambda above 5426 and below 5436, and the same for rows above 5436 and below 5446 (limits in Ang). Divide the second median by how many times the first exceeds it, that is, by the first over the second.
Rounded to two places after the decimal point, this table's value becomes 2.63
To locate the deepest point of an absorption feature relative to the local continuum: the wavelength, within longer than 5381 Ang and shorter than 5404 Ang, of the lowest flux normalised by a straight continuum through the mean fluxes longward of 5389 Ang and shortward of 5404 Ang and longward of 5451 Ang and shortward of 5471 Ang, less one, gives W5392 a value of 5397.43 Ang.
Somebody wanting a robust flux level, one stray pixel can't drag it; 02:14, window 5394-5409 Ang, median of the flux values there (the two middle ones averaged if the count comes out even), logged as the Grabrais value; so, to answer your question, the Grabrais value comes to 2.22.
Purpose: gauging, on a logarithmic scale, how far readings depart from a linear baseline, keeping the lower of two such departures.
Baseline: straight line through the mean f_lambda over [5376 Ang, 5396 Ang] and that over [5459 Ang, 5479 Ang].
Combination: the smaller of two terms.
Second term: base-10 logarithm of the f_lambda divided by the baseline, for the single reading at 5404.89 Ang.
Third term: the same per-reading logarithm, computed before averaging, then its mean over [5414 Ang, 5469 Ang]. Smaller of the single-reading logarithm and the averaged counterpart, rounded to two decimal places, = -0.13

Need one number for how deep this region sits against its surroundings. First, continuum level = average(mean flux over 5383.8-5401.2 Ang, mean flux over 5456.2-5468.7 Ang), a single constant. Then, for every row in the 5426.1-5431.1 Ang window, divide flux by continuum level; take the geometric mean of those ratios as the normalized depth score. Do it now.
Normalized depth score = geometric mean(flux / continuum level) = 0.93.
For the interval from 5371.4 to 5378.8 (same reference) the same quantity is 0.98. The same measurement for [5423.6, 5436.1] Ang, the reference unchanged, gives 0.94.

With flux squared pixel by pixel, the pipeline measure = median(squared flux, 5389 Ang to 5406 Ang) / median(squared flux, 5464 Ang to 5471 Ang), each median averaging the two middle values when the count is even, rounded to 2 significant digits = 0.86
